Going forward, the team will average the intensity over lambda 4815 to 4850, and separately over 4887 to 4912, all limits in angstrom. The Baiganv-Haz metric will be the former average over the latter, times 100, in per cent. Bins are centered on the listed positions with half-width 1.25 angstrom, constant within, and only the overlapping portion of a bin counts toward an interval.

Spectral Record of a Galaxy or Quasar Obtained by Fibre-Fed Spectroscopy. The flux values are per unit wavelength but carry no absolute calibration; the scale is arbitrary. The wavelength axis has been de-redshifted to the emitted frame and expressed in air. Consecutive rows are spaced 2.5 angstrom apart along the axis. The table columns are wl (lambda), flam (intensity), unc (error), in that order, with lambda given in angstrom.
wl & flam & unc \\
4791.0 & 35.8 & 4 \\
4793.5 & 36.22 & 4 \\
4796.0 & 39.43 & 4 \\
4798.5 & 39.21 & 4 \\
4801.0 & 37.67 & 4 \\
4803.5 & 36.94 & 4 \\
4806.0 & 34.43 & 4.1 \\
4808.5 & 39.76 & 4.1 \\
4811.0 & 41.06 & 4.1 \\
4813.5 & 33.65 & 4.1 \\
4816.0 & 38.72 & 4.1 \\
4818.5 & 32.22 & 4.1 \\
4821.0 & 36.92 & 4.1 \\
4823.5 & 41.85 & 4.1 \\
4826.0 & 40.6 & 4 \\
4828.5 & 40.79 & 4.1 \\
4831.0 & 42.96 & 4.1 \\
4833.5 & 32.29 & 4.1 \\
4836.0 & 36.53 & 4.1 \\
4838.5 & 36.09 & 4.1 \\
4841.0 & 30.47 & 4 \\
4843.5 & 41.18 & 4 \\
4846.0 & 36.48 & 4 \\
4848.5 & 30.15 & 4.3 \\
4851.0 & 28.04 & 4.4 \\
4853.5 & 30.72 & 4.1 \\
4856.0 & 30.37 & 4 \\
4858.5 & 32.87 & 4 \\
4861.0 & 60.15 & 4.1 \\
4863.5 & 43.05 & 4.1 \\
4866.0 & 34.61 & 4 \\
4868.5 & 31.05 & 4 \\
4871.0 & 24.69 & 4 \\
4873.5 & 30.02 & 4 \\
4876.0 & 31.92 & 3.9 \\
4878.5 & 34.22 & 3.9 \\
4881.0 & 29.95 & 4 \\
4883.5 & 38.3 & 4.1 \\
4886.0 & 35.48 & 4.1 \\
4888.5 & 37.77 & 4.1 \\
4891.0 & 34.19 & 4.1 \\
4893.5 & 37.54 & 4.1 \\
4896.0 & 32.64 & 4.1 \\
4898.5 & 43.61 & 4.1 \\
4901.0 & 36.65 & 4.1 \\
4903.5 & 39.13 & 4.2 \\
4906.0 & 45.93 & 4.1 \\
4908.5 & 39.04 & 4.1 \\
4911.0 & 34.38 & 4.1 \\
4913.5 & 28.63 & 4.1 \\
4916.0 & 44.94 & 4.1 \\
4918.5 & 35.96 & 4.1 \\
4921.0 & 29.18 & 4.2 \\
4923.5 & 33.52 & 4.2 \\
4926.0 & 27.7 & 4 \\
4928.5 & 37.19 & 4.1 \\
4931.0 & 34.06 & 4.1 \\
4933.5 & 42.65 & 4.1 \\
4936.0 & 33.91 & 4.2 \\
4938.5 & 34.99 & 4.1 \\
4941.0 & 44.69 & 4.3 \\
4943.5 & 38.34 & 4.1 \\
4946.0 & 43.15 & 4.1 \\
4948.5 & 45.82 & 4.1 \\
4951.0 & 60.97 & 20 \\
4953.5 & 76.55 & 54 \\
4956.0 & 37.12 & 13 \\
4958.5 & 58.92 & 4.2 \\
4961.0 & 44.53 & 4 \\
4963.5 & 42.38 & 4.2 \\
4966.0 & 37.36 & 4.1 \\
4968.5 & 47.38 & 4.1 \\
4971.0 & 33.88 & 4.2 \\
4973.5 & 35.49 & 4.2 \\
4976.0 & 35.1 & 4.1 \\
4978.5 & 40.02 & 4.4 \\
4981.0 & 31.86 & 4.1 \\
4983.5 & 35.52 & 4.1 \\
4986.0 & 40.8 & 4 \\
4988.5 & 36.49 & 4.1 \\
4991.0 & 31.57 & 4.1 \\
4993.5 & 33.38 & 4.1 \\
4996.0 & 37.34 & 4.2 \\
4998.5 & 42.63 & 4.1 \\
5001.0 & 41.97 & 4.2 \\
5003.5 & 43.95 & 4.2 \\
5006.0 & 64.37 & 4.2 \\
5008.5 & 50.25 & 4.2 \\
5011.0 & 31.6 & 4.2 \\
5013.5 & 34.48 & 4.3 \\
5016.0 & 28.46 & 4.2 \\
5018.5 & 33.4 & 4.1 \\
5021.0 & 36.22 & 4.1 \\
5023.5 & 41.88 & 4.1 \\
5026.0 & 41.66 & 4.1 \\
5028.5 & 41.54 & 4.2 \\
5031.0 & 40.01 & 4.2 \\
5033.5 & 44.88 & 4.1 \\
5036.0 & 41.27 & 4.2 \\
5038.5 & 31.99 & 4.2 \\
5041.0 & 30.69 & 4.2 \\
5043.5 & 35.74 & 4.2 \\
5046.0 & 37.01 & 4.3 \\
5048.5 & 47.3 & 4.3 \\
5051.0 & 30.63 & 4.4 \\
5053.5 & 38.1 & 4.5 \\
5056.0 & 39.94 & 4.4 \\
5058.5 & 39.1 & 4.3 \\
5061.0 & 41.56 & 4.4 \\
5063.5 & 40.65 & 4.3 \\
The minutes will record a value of 97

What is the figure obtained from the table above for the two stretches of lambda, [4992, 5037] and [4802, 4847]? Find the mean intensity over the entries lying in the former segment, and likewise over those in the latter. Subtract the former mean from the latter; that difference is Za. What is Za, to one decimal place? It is -3.1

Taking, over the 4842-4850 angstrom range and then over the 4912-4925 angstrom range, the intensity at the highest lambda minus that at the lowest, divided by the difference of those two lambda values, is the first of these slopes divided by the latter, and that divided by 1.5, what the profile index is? -3.0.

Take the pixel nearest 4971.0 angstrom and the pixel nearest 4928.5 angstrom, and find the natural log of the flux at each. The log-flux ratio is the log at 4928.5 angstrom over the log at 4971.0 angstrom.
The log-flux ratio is 1.03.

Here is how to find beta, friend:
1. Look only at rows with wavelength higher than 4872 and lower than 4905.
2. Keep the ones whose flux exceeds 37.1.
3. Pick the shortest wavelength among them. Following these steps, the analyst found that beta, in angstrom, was 4883.5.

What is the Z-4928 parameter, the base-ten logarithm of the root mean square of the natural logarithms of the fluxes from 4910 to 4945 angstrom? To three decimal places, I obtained 0.552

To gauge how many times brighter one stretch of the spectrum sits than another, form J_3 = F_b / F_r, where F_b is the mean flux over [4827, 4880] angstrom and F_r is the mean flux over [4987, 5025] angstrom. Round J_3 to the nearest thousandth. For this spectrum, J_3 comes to 0.897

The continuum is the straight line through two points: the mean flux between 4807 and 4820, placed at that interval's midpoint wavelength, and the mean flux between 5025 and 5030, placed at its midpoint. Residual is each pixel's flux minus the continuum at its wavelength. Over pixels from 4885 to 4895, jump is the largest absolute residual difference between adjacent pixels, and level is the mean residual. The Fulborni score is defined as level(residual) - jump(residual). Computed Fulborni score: -6.1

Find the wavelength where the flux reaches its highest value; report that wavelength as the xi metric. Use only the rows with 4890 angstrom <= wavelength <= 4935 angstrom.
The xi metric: 4906.0 angstrom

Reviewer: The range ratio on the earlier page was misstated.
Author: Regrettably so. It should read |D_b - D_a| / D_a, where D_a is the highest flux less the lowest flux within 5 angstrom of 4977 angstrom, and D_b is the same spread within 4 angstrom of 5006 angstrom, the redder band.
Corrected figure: 1.5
